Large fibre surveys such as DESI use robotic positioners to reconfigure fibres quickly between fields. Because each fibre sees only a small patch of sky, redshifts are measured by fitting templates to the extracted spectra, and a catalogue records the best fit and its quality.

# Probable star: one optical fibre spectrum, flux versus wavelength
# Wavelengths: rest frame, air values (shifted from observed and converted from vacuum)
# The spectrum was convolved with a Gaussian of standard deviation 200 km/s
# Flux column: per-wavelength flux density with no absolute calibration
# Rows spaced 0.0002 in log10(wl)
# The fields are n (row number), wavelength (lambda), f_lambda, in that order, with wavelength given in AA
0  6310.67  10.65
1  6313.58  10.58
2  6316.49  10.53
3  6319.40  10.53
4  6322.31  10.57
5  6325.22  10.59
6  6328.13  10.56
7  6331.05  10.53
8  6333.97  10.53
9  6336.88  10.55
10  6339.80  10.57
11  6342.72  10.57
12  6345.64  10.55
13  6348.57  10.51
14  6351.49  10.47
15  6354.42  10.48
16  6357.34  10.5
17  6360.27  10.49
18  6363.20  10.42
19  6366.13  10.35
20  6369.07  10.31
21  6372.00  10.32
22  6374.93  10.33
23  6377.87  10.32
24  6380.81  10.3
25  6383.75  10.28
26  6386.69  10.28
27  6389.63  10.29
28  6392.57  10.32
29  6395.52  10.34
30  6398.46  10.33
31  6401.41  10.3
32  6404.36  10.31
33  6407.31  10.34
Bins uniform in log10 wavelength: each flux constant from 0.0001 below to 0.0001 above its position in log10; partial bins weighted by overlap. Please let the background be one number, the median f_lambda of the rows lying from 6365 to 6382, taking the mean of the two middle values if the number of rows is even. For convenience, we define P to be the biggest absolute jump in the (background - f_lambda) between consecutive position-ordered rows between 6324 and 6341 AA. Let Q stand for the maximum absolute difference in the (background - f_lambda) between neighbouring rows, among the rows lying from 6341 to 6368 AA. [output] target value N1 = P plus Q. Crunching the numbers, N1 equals 0.10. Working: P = 0.030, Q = 0.070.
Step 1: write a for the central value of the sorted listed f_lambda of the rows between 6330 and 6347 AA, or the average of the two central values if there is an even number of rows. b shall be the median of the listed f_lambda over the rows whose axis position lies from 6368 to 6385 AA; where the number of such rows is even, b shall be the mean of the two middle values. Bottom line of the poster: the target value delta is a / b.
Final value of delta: 1.02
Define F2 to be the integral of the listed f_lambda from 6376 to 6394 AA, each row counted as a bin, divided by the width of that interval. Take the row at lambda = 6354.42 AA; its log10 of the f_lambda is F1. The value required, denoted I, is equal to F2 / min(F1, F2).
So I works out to 10.1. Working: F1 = 1.02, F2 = 10.30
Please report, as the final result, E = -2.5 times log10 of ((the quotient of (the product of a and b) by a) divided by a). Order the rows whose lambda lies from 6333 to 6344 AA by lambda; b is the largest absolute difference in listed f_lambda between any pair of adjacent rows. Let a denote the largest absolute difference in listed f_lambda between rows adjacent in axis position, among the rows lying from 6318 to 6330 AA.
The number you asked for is 0.8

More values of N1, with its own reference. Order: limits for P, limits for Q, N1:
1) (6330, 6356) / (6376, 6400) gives 0.07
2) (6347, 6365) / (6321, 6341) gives 0.10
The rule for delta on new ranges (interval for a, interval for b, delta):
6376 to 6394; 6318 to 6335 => 0.98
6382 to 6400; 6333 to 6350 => 0.98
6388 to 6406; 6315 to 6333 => 0.98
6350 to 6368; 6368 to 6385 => 1.02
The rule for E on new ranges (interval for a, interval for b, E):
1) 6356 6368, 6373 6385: 1.4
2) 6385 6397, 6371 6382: 0.4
